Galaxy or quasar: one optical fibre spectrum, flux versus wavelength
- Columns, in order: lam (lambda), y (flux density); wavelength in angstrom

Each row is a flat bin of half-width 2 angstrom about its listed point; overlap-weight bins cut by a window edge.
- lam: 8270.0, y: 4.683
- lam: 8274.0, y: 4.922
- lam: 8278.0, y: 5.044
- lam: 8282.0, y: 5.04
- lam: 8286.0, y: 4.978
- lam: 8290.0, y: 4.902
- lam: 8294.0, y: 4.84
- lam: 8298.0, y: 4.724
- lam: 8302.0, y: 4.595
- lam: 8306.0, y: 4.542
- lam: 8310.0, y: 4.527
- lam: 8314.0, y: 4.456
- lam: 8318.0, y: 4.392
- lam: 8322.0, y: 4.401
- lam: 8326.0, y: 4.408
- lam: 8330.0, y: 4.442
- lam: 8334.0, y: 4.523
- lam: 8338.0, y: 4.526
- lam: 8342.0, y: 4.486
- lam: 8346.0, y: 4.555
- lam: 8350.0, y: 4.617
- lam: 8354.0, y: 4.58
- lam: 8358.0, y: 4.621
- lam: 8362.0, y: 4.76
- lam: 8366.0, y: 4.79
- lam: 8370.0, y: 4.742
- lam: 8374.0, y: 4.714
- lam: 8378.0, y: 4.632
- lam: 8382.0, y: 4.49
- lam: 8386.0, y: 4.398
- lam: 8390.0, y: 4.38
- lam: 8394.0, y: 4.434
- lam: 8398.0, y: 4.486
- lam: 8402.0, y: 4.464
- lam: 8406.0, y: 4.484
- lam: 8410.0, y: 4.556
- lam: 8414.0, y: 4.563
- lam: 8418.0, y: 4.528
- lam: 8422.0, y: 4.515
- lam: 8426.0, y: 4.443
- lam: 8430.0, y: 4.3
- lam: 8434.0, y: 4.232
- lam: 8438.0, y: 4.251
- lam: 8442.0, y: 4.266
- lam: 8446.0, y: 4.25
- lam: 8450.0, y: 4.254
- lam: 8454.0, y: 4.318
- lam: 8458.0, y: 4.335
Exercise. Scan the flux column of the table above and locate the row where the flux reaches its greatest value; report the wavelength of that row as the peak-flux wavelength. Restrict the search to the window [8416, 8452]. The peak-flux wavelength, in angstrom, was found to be 8418.0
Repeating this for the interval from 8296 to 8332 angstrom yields 8298.0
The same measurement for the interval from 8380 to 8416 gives 8414.0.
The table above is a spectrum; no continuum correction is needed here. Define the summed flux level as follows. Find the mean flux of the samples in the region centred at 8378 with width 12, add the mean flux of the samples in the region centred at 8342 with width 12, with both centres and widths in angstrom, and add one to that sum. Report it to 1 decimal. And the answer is 10.1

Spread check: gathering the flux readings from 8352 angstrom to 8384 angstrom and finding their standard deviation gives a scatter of 0.10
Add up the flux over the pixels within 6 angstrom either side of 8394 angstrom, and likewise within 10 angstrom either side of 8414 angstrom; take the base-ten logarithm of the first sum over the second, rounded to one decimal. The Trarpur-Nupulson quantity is -0.2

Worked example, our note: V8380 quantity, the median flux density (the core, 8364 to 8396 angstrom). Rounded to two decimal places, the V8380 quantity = 4.56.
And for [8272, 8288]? 5.01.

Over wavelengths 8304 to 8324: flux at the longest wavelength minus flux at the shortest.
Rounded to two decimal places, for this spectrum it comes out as -0.14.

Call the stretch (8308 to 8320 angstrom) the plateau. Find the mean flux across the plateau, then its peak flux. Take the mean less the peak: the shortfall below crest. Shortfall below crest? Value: -0.069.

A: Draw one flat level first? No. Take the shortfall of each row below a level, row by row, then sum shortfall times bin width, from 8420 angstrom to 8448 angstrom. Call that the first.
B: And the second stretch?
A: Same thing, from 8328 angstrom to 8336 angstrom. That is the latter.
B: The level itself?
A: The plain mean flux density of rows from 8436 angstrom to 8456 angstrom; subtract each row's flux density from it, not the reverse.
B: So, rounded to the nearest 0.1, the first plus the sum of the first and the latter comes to -4.8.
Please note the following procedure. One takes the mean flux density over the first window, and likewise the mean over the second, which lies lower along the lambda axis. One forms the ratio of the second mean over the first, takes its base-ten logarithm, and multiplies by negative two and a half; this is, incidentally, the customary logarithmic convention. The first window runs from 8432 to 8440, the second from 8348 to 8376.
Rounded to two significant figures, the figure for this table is -0.11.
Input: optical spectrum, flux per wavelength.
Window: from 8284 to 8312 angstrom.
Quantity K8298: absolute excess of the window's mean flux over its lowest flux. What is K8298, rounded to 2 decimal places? 0.20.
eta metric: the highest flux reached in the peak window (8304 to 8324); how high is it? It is 4.542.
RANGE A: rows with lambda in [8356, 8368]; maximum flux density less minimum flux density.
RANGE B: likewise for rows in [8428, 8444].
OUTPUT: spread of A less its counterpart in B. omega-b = 0.10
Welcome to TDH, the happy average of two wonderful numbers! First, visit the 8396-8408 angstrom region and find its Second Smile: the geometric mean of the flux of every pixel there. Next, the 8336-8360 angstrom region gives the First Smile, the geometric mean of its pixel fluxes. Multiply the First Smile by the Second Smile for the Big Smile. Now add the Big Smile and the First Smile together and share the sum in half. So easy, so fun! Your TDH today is 12.5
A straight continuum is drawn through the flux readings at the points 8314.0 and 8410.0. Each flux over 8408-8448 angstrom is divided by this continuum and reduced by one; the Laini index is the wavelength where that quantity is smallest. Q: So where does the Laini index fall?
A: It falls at 8434.0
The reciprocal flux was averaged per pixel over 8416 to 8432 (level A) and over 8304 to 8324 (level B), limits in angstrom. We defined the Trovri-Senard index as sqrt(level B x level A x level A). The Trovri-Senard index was 0.107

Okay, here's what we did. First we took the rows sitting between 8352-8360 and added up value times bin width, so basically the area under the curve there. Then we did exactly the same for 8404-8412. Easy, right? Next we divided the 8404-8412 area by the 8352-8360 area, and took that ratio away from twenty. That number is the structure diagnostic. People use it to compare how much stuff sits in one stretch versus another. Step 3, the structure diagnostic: 19.02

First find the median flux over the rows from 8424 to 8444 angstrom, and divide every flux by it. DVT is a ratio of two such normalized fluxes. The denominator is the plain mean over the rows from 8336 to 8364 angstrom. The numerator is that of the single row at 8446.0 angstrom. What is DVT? 0.93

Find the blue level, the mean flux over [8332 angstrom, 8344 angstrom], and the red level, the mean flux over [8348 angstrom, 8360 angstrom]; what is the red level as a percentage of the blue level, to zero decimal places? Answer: 102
